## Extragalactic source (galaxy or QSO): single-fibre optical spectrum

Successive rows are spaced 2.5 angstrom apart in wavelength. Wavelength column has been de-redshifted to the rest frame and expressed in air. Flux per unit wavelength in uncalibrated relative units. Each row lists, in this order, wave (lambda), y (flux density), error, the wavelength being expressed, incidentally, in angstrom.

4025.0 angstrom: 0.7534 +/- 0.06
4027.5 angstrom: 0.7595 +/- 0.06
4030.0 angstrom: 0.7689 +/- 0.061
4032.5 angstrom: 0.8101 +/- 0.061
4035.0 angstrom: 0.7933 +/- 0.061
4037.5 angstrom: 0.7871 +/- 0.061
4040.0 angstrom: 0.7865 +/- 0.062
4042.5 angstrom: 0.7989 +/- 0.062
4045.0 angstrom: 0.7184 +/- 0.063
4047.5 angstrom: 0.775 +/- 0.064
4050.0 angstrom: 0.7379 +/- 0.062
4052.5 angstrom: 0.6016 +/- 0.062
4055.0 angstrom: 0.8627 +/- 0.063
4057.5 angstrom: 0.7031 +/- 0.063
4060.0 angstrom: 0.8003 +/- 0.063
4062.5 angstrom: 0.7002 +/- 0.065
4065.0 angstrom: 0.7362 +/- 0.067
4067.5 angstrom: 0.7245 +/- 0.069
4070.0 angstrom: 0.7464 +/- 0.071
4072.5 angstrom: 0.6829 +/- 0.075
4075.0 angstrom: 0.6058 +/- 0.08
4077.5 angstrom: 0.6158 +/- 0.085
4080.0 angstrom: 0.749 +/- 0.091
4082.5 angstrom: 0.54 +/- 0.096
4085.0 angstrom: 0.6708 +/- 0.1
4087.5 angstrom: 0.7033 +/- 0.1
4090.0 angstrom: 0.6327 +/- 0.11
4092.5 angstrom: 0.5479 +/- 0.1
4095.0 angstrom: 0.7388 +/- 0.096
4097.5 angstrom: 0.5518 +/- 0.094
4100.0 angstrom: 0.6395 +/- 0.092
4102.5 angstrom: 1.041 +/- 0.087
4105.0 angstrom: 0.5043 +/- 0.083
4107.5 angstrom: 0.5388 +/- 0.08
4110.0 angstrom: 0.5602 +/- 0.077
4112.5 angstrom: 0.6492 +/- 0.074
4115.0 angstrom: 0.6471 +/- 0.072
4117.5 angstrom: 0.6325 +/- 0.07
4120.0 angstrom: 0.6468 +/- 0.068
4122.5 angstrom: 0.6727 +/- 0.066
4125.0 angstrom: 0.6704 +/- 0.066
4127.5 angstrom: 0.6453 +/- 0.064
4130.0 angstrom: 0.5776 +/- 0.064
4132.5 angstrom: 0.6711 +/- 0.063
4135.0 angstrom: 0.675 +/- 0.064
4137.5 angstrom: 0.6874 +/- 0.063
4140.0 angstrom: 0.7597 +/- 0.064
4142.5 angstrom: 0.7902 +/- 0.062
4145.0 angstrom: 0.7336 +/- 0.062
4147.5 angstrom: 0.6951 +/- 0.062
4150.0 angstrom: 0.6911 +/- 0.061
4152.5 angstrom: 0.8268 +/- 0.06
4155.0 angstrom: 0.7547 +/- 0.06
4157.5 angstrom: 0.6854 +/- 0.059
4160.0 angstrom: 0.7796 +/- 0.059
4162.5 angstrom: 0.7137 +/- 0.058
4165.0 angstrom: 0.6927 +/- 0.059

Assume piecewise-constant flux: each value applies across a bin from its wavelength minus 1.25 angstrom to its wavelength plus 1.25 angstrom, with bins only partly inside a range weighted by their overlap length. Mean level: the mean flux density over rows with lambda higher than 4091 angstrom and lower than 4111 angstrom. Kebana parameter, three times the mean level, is 1.92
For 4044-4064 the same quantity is 2.21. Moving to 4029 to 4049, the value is 2.34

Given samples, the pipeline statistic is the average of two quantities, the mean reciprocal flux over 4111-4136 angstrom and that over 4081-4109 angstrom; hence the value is 1.58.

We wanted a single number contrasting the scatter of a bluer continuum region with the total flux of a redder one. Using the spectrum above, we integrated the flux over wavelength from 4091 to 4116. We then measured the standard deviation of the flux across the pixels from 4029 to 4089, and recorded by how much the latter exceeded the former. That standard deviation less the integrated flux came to -16.0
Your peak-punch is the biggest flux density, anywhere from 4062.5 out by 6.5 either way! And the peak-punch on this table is 0.8003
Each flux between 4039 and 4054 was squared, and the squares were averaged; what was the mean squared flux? 0.55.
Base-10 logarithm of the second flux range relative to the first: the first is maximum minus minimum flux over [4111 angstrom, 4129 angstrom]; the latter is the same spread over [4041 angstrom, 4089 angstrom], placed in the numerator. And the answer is 0.9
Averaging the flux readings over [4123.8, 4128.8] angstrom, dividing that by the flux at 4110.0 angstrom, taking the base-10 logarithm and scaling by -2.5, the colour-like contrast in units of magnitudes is -0.17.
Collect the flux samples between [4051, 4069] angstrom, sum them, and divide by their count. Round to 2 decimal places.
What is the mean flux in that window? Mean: 0.73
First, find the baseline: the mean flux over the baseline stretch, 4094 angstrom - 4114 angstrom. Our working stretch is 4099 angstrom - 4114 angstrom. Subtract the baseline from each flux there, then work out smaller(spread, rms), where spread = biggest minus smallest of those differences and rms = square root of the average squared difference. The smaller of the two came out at 0.18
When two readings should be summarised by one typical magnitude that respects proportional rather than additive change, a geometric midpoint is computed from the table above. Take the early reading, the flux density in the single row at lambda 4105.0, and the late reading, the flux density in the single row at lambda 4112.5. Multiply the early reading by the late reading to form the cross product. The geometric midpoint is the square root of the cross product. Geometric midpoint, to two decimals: 0.57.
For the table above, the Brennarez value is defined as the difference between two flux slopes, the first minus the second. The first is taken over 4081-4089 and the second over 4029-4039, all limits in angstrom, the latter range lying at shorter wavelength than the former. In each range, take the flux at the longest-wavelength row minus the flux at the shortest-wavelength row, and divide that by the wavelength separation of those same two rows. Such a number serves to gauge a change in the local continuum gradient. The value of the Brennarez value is 0.030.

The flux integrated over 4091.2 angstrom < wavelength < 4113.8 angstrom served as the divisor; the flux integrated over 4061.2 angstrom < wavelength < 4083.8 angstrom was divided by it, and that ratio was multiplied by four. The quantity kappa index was 4.23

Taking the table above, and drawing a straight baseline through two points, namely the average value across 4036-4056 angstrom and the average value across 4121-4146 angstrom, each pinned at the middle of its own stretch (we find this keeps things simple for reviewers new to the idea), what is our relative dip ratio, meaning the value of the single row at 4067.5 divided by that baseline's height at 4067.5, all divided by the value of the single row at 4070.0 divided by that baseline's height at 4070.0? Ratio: 0.97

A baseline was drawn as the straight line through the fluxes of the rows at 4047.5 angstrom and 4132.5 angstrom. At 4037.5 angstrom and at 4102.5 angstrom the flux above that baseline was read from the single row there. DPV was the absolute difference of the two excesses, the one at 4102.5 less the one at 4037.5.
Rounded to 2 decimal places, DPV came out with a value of 0.33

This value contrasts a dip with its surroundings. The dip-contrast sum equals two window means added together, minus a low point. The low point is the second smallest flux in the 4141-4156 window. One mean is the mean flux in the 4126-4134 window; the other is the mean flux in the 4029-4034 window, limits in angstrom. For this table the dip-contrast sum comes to 0.73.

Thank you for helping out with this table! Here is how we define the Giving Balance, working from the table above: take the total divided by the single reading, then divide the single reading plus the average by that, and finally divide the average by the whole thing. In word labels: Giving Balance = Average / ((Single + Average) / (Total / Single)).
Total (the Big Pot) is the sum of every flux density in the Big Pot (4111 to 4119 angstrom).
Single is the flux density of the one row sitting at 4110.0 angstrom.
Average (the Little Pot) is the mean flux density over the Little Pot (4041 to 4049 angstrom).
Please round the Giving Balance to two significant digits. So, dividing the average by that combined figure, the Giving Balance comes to 2.0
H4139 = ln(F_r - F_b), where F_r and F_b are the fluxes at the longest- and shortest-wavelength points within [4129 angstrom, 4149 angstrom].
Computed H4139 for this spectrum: -2.14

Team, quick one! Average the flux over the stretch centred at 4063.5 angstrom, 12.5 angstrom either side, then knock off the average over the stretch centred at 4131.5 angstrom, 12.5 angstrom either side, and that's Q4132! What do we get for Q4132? 0.037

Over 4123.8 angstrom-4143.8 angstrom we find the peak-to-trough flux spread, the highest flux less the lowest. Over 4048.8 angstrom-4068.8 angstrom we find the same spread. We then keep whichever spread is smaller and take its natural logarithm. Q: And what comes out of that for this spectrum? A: -1.55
